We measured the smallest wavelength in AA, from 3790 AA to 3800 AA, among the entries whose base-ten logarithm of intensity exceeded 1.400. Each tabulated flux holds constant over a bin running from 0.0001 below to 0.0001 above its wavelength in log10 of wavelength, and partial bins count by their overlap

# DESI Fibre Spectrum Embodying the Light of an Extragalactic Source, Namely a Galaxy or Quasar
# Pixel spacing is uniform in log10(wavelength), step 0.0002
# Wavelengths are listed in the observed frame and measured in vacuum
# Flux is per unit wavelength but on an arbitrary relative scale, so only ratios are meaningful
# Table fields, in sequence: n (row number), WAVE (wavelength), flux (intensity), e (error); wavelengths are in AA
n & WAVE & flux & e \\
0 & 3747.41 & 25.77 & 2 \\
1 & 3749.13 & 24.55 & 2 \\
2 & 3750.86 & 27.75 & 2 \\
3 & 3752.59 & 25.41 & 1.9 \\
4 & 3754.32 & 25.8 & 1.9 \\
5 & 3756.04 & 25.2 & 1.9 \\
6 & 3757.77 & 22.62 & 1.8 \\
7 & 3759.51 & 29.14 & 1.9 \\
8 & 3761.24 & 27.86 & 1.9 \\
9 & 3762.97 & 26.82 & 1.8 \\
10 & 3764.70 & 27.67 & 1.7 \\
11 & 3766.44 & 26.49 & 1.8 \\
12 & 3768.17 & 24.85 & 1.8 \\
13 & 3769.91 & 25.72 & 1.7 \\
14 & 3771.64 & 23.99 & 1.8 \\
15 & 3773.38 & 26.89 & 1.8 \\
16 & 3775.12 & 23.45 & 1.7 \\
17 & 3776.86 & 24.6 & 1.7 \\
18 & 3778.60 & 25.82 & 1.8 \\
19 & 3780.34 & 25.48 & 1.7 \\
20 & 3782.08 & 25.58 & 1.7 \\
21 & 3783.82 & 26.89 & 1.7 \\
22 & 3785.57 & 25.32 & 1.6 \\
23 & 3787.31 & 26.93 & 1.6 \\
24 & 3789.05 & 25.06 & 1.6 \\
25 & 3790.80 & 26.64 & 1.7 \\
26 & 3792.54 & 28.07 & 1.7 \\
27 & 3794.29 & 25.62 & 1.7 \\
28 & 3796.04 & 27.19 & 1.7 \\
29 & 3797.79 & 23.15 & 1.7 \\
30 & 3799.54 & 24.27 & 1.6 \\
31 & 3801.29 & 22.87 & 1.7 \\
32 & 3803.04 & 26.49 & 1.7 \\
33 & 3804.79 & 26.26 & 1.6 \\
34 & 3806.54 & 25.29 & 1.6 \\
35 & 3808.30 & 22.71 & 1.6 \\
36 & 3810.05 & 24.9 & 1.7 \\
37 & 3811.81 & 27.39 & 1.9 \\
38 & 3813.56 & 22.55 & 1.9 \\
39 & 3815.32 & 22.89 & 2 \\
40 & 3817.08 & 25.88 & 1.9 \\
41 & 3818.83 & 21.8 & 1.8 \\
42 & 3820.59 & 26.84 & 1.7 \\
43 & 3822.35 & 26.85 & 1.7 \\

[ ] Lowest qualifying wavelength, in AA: 3790.80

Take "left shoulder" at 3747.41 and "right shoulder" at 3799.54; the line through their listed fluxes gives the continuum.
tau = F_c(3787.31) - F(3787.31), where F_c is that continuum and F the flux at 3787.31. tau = -2.31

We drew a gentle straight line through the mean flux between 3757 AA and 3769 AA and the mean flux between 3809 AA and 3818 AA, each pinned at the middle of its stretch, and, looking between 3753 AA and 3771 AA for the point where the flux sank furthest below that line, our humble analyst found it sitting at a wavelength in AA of 3757.77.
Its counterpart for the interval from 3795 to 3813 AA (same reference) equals 3801.29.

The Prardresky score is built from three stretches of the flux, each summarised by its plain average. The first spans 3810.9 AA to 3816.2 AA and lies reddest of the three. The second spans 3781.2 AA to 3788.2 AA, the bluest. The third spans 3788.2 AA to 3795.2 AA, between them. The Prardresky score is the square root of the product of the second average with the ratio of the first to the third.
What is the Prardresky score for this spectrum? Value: 4.91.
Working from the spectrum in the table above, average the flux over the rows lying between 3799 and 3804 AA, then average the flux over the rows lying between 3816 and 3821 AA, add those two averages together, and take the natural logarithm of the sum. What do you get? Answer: 3.90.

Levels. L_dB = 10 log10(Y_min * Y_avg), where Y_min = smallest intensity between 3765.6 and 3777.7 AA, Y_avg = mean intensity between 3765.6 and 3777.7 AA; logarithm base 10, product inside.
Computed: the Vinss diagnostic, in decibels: 27.7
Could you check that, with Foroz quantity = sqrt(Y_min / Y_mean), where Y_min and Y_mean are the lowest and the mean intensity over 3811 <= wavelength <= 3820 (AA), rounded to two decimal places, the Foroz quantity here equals 0.95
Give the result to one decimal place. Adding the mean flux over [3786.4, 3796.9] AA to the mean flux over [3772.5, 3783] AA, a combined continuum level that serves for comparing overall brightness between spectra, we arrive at 51.9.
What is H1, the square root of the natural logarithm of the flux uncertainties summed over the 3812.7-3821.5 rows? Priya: 1.49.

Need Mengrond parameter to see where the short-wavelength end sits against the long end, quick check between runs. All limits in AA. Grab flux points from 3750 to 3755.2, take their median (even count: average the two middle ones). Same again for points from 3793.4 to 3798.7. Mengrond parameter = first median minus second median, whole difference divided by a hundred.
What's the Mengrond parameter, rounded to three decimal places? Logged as 0.002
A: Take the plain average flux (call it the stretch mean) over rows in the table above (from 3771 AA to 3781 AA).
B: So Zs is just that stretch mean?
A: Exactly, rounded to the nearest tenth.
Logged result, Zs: 25.0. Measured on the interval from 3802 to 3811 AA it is 25.1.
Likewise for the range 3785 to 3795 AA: 26.3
